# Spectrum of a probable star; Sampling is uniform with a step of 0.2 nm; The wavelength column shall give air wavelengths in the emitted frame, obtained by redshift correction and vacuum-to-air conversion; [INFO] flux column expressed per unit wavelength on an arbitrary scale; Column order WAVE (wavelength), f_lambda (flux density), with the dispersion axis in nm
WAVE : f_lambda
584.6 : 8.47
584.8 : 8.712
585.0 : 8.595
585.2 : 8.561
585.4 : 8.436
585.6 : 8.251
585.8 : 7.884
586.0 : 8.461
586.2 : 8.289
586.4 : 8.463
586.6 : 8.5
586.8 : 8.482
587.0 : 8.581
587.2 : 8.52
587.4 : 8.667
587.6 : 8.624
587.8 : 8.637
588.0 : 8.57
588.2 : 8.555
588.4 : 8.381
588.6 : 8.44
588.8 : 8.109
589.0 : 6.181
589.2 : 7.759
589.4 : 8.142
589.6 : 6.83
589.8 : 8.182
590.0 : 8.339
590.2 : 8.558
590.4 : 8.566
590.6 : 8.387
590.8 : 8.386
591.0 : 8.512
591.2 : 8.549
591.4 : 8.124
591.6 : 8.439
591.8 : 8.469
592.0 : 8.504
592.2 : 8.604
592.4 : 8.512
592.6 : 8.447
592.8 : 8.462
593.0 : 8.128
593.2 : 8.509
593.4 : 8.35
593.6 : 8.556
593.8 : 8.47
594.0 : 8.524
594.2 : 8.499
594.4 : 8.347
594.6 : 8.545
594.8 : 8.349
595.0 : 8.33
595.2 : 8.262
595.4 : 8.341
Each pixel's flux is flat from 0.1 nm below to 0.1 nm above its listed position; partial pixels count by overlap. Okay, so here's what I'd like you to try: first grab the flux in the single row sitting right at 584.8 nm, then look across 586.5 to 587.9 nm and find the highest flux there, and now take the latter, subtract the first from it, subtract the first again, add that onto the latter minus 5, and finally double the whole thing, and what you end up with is -10.2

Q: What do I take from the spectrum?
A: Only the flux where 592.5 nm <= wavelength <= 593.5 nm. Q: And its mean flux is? 8.38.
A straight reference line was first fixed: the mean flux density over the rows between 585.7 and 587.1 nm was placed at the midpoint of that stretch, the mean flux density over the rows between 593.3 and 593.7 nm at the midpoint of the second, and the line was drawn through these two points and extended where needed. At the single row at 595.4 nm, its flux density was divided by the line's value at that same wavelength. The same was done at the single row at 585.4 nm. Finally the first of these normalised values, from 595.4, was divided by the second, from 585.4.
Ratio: 0.98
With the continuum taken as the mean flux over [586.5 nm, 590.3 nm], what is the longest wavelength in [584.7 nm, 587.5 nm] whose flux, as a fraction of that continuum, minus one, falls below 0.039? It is 587.2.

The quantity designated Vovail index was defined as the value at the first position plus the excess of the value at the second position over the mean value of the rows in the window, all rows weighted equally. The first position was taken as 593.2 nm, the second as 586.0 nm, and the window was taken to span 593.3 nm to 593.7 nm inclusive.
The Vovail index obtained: 8.52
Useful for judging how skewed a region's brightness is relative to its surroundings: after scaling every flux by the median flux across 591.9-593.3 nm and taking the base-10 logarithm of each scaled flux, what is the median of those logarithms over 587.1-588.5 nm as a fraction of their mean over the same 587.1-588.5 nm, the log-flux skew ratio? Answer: 1.1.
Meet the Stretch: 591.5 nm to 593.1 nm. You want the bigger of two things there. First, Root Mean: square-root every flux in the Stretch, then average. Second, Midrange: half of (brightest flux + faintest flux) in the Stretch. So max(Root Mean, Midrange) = 8.37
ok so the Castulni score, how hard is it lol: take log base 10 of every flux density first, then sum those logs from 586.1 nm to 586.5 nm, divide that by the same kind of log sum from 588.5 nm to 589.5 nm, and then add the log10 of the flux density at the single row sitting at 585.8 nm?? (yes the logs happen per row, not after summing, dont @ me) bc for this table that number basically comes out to 1.31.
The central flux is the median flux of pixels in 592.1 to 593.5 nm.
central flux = 8.46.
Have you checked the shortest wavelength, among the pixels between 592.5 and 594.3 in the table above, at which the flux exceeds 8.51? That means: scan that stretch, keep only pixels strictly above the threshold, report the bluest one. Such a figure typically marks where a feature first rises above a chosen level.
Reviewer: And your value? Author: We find 593.6 nm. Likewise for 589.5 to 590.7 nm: 590.2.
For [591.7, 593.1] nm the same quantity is 592.2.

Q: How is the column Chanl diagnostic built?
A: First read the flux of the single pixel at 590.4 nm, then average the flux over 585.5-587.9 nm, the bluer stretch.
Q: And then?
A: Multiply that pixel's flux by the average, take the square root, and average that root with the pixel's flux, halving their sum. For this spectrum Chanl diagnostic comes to 8.54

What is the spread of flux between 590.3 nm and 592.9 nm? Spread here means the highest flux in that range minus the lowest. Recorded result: 0.48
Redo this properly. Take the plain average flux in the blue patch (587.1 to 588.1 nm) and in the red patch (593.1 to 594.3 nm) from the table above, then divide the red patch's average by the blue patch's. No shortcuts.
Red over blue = 0.99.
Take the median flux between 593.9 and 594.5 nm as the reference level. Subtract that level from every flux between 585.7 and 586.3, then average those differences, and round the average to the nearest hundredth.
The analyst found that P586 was -0.29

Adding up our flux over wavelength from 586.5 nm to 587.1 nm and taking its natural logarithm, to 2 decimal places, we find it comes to 1.63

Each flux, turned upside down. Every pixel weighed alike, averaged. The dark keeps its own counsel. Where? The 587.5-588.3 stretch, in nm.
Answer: 0.116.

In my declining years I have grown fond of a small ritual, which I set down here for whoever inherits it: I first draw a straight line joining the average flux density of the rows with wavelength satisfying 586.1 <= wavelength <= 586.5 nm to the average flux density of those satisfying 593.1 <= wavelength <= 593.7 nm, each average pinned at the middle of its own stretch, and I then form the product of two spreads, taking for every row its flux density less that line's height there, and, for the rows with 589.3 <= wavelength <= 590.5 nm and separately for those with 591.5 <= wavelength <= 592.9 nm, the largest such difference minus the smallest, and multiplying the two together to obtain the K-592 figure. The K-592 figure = 0.28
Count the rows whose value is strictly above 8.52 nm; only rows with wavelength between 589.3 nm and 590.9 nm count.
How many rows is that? 2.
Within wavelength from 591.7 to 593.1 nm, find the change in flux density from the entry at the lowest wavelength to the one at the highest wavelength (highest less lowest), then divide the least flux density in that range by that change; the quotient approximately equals -24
